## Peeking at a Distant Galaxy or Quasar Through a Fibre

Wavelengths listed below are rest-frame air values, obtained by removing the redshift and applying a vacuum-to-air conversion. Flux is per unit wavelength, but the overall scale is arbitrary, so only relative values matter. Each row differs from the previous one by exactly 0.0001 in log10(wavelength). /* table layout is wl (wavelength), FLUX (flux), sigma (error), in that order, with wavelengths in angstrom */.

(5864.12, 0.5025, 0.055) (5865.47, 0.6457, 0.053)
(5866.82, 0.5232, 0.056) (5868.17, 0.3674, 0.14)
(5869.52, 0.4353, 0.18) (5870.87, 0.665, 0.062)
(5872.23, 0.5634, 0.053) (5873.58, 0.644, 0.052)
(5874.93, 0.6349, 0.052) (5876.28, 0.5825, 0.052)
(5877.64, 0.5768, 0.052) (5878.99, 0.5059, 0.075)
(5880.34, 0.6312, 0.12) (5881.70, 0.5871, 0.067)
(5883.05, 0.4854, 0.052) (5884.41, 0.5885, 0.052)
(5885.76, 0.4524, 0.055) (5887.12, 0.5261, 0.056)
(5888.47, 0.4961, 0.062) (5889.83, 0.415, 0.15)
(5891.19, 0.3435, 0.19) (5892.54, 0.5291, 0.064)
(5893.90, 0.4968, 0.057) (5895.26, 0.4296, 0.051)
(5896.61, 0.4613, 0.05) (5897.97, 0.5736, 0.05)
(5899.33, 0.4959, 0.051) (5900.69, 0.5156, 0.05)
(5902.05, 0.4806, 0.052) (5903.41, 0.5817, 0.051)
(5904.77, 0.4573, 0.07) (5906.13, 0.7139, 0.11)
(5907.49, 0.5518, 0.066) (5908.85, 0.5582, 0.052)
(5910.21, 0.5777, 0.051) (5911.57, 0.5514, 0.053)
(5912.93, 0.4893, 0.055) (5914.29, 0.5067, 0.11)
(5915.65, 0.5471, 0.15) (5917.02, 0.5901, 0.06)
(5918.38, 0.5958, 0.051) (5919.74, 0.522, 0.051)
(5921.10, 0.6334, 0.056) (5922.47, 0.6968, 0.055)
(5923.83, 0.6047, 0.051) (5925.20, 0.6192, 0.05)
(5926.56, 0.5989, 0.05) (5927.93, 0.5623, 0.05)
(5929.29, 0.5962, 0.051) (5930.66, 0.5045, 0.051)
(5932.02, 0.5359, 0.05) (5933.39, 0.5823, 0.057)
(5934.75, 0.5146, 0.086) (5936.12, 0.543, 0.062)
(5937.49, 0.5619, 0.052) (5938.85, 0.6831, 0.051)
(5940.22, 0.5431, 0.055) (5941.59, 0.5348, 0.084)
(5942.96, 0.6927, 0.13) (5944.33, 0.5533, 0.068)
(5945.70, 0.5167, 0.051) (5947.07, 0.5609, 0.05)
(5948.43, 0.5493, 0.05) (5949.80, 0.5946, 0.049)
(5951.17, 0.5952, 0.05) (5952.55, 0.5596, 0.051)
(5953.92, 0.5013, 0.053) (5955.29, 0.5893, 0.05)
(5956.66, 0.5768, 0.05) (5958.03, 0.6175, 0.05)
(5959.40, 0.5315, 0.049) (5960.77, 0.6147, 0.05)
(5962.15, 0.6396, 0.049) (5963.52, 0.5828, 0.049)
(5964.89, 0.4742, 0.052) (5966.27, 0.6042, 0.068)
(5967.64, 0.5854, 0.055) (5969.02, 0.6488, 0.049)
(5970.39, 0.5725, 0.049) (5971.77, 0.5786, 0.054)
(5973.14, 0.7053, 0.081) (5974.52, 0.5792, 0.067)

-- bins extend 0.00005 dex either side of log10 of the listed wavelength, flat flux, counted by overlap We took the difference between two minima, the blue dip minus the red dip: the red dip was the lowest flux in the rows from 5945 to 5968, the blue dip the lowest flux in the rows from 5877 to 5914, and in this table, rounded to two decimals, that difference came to -0.13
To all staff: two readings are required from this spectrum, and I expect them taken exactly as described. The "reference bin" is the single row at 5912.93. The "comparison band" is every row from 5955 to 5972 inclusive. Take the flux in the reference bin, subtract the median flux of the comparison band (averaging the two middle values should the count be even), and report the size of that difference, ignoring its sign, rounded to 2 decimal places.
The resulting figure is 0.10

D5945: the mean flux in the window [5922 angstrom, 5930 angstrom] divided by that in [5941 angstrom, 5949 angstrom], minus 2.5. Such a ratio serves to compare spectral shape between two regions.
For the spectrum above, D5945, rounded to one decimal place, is -1.4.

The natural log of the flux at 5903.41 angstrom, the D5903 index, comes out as -0.54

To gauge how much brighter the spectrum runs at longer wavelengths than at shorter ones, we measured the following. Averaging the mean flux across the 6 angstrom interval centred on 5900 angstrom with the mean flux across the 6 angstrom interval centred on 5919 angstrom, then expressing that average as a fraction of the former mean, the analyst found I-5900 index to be 1.07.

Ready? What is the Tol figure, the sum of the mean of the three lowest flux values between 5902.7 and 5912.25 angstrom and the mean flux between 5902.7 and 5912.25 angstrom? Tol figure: 1.09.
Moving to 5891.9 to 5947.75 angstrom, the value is 1.01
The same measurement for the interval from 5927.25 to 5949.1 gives 1.08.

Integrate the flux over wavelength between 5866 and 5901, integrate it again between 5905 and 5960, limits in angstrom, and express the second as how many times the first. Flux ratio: 1.7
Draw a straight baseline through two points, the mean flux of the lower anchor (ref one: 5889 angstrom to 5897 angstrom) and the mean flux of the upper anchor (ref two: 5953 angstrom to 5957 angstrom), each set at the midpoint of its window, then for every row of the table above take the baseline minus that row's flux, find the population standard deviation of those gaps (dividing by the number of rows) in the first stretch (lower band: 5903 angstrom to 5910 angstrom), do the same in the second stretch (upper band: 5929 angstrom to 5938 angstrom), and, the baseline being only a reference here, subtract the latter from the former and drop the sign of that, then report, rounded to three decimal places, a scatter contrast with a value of 0.050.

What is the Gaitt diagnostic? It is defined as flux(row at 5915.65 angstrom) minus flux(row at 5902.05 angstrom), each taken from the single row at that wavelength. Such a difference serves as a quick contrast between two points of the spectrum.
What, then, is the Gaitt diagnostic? 0.07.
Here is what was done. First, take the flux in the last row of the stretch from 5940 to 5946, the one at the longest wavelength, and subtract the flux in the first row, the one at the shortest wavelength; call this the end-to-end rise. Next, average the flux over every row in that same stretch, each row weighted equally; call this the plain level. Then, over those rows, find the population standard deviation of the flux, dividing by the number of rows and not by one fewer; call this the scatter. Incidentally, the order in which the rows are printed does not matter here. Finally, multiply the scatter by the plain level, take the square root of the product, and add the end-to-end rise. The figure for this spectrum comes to 0.16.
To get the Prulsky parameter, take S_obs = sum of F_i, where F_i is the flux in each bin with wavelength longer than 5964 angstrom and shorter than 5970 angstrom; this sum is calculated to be 2.3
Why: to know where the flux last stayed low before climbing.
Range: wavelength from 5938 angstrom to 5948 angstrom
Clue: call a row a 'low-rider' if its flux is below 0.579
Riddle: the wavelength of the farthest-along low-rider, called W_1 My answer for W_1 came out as 5947.07 angstrom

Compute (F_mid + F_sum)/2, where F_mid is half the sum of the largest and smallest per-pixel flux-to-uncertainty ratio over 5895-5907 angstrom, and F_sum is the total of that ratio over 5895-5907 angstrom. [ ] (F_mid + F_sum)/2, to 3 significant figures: 45.9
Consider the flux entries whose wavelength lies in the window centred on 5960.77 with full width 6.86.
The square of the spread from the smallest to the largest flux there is 0.012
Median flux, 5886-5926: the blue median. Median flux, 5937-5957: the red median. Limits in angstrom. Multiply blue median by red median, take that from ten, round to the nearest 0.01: 9.70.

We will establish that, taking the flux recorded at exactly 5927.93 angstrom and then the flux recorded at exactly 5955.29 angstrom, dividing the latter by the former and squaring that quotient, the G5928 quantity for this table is 1.1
